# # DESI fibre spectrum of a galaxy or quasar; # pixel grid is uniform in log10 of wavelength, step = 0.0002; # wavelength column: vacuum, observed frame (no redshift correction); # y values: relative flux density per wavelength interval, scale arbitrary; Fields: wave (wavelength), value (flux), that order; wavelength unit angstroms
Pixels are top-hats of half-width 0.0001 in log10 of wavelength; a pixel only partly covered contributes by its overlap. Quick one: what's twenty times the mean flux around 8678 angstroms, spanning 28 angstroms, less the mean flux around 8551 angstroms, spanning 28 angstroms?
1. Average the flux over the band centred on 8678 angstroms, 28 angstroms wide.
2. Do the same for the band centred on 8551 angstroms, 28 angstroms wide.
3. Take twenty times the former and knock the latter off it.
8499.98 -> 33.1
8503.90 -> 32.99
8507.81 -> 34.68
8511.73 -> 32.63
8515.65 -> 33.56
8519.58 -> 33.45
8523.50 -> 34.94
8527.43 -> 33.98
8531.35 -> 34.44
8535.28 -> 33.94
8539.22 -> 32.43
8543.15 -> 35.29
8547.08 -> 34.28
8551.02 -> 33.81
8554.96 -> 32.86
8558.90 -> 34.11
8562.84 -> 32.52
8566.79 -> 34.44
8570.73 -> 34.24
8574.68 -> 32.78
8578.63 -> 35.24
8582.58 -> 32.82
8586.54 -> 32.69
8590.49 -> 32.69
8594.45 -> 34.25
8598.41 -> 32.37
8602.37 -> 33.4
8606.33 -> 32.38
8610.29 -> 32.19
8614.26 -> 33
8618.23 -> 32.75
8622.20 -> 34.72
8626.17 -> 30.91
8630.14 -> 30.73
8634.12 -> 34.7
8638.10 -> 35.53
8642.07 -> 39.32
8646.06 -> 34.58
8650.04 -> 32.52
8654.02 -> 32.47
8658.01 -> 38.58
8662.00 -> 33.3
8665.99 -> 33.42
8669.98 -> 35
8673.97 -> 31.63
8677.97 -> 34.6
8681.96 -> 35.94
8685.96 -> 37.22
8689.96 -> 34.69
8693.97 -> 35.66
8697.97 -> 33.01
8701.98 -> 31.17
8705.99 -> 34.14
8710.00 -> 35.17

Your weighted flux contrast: 659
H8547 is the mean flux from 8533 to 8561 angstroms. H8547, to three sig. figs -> 33.8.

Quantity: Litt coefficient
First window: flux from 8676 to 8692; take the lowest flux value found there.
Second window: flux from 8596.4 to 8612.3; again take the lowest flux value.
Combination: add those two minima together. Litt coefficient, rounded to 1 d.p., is 66.8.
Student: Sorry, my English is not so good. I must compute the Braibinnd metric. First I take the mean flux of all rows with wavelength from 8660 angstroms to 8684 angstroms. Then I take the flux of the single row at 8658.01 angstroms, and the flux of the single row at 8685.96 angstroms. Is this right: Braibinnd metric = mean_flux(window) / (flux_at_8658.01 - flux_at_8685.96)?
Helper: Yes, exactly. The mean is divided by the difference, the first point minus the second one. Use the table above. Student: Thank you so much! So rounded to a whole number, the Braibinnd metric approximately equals 25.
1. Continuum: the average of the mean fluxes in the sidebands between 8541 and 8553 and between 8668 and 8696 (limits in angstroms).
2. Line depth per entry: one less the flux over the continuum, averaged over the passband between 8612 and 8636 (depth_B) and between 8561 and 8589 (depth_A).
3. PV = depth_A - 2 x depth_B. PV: -0.076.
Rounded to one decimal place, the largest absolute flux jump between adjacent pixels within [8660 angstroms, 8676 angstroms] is 3.4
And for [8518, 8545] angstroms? 2.9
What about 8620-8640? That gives 4.0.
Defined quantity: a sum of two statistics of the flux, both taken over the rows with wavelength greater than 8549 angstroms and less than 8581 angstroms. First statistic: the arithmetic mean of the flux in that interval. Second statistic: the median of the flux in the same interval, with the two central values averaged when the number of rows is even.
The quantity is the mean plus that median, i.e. 67.7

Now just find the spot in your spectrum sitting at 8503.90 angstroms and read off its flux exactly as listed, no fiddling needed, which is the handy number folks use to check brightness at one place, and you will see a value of 32.99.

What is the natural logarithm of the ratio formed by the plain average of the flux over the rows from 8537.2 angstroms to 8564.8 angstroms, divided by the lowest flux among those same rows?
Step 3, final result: 0.036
